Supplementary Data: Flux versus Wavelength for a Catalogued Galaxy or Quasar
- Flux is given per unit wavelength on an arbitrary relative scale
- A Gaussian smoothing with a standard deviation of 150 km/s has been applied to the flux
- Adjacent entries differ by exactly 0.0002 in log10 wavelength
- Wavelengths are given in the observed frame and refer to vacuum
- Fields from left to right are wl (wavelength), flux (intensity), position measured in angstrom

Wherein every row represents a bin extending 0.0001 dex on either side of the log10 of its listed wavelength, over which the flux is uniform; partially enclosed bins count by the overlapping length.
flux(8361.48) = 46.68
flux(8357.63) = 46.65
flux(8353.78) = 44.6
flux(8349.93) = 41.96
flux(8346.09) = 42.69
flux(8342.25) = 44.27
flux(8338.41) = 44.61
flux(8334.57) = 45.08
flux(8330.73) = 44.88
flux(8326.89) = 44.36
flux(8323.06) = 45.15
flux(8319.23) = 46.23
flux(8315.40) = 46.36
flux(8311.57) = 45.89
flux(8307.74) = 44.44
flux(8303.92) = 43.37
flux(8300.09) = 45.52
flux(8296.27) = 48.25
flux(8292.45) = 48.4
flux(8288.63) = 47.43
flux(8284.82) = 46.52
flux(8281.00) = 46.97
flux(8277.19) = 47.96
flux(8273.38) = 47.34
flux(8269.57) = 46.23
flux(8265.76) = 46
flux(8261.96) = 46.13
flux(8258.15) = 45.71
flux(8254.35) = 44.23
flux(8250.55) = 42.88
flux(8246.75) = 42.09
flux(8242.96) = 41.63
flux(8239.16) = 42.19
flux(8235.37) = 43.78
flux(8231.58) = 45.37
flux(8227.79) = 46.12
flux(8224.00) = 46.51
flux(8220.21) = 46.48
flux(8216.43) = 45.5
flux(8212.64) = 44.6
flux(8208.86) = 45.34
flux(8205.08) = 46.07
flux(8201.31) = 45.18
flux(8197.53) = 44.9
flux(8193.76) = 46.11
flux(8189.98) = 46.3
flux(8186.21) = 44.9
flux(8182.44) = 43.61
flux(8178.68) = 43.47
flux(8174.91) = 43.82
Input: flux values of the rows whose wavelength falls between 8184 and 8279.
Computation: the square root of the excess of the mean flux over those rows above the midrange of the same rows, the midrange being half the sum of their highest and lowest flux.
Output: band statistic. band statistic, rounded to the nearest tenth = 0.6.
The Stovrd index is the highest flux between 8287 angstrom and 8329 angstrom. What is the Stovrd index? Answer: 48.4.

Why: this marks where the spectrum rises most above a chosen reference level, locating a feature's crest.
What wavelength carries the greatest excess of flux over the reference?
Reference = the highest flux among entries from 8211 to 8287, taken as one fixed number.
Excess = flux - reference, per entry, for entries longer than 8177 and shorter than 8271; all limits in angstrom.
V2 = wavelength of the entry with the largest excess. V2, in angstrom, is 8224.00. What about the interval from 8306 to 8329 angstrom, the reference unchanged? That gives 8315.40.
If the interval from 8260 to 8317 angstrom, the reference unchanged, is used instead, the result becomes 8292.45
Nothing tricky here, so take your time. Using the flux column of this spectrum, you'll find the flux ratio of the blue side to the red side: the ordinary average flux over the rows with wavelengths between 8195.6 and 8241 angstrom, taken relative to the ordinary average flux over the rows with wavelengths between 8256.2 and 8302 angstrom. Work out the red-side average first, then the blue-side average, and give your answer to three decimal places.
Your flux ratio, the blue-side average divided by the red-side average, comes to 0.964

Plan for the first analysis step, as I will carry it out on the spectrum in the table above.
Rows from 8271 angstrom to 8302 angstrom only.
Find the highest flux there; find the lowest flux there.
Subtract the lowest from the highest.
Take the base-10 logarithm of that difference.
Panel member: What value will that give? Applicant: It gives 0.46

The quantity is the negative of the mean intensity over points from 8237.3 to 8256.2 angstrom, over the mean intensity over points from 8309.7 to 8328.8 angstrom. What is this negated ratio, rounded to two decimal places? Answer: -0.93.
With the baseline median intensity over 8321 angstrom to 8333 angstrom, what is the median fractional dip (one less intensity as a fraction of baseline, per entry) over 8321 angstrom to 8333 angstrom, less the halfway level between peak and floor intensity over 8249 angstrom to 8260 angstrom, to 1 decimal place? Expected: -44.3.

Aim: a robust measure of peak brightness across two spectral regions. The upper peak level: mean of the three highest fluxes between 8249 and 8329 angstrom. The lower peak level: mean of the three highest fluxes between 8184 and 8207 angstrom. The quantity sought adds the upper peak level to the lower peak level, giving 94.4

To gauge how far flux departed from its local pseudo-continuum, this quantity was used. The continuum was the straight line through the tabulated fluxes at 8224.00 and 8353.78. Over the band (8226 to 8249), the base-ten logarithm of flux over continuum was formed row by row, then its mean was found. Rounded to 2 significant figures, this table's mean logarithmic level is -0.027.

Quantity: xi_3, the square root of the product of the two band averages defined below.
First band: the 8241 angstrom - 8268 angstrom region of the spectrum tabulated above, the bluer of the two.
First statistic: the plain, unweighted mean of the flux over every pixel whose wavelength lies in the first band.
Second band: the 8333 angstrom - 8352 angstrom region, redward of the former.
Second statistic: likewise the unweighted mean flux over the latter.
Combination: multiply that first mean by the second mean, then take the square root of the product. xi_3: 43.9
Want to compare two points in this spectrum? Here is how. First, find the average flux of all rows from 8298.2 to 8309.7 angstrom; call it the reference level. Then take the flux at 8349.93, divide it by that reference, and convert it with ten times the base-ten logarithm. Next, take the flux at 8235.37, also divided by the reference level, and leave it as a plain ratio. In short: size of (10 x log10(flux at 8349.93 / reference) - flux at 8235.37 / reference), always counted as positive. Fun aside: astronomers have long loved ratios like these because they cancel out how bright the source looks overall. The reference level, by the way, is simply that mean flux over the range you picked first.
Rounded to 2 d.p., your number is 1.23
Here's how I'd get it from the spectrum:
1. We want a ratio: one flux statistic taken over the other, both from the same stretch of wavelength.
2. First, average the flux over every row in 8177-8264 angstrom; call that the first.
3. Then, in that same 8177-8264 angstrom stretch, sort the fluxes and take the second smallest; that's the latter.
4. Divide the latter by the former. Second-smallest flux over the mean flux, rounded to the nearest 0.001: 0.941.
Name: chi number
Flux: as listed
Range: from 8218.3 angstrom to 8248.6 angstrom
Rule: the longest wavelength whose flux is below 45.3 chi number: 8246.75 angstrom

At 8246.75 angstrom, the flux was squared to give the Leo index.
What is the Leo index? 1772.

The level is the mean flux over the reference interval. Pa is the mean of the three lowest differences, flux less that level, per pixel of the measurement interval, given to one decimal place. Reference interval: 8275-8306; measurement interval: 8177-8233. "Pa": -2.9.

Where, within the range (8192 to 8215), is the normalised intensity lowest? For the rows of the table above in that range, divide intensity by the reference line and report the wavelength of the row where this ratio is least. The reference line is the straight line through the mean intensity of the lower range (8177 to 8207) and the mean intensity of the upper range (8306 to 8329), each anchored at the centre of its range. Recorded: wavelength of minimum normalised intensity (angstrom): 8212.64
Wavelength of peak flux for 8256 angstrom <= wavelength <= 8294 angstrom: 8292.45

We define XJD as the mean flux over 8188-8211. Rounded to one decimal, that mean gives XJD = 45.6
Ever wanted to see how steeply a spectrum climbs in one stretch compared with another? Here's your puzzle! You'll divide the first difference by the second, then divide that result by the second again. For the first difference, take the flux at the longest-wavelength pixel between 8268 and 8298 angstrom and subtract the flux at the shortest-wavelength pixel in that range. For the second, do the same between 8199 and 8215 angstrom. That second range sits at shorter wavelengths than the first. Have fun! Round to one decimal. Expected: 6.0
